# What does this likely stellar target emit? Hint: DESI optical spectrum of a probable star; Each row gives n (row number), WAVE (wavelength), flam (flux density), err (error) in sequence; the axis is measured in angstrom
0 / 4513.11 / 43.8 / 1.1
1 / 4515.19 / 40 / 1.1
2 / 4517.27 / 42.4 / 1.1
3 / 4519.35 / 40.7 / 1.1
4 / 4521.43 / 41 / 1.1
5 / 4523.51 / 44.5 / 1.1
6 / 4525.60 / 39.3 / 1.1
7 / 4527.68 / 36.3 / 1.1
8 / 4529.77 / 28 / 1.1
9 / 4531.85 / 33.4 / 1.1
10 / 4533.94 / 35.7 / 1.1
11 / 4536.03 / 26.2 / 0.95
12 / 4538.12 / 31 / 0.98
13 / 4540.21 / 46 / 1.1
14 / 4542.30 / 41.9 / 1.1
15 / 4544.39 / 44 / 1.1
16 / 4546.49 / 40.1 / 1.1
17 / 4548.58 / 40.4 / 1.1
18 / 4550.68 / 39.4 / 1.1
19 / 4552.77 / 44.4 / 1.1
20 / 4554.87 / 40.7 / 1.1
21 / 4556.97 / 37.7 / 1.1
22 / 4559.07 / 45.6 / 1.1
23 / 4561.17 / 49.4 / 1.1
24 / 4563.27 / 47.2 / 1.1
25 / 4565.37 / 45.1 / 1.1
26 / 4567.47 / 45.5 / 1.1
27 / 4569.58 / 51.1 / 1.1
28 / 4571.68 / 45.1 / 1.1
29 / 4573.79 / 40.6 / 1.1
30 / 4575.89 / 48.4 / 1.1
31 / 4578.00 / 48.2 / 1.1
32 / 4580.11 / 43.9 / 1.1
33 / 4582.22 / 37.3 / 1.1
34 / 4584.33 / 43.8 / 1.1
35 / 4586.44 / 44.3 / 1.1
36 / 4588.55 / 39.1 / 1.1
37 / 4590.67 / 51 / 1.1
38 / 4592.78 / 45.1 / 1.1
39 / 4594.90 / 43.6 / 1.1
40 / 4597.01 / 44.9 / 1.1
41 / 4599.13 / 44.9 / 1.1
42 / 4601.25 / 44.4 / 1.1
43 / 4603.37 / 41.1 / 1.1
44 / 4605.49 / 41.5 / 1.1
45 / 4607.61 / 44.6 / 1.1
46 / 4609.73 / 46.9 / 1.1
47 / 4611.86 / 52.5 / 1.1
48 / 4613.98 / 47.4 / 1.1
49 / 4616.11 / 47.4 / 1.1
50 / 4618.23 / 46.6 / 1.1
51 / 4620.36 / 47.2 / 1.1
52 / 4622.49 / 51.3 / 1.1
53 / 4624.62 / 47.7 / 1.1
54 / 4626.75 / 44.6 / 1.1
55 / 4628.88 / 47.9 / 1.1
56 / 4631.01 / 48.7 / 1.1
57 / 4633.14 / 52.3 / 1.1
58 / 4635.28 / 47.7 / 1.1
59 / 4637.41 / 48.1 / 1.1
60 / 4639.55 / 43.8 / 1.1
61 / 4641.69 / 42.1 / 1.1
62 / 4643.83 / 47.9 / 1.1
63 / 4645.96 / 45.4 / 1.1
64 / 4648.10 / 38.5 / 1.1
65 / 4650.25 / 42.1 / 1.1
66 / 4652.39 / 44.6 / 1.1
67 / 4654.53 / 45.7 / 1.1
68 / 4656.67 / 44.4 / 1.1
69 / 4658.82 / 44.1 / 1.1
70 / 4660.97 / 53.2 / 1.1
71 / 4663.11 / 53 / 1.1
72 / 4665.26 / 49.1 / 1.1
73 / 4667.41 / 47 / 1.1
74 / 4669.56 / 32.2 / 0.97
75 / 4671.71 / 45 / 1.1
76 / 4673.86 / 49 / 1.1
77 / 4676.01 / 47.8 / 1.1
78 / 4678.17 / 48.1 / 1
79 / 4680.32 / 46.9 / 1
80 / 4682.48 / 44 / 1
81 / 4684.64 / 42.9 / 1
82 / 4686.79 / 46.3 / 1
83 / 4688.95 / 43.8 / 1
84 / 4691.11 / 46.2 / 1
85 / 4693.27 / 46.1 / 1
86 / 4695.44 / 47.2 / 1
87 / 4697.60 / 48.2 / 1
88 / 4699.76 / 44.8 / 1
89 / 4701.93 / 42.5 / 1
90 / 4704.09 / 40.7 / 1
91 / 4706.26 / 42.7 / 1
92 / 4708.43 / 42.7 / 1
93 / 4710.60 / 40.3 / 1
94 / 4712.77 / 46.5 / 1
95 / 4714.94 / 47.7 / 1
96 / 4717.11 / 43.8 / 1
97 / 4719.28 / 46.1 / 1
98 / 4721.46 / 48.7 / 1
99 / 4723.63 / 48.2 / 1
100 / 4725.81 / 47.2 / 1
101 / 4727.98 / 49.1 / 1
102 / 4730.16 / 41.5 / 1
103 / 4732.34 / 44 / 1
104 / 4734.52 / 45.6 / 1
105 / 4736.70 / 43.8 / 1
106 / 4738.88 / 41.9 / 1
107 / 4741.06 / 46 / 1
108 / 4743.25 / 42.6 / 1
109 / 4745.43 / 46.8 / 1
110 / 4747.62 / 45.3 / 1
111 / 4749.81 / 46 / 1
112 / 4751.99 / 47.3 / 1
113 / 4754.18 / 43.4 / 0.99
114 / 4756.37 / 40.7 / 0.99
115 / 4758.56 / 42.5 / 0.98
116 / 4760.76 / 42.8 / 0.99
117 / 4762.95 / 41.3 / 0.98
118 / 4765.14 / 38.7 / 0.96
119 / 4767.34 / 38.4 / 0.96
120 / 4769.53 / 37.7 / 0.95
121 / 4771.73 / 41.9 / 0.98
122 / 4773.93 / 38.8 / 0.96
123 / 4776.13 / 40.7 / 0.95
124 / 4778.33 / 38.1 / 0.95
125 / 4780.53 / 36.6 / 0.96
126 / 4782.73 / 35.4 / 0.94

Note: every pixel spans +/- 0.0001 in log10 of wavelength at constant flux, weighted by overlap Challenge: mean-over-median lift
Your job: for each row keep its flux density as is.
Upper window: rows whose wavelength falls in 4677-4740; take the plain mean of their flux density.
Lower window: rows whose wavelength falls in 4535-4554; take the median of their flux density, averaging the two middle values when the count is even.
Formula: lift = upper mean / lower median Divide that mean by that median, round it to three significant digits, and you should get 1.12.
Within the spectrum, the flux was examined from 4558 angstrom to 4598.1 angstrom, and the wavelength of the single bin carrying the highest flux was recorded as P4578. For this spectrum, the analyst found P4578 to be 4569.58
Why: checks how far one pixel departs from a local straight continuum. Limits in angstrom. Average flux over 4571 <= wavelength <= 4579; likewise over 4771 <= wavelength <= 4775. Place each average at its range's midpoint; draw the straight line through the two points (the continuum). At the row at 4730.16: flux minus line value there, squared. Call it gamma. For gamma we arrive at 0.0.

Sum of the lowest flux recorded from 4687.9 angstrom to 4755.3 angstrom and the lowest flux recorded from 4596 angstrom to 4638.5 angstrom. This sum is 81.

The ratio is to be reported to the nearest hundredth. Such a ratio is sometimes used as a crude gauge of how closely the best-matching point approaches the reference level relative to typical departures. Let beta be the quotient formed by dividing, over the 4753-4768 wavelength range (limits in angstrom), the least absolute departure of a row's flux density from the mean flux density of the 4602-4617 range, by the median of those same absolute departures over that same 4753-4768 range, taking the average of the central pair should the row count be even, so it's 0.54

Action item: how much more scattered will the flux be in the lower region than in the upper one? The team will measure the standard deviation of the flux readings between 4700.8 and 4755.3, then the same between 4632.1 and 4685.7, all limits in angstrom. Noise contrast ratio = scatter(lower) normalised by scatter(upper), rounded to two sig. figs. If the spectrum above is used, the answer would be 1.7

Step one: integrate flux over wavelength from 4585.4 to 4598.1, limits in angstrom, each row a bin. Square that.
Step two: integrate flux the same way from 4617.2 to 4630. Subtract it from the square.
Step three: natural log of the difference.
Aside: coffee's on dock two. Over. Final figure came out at 12.7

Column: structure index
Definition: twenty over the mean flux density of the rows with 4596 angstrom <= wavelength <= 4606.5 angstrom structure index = 0.46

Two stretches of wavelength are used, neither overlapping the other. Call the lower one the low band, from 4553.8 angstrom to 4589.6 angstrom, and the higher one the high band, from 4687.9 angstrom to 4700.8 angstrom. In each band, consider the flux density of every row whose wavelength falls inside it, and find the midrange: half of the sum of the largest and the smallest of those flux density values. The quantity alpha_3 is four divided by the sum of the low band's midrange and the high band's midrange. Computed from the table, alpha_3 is 0.0443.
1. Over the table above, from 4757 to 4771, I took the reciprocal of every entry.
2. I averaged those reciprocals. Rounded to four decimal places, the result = 0.0249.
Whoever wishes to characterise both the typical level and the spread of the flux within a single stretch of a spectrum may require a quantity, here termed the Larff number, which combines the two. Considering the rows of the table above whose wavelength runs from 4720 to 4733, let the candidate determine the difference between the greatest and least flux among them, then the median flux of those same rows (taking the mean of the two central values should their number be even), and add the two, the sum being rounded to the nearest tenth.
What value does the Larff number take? 55.3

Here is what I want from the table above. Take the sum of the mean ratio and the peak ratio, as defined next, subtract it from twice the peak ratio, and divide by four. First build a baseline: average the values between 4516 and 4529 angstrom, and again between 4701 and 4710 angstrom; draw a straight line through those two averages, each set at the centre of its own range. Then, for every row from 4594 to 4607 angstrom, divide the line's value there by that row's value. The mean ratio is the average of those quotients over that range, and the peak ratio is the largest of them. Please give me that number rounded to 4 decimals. 0.0132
